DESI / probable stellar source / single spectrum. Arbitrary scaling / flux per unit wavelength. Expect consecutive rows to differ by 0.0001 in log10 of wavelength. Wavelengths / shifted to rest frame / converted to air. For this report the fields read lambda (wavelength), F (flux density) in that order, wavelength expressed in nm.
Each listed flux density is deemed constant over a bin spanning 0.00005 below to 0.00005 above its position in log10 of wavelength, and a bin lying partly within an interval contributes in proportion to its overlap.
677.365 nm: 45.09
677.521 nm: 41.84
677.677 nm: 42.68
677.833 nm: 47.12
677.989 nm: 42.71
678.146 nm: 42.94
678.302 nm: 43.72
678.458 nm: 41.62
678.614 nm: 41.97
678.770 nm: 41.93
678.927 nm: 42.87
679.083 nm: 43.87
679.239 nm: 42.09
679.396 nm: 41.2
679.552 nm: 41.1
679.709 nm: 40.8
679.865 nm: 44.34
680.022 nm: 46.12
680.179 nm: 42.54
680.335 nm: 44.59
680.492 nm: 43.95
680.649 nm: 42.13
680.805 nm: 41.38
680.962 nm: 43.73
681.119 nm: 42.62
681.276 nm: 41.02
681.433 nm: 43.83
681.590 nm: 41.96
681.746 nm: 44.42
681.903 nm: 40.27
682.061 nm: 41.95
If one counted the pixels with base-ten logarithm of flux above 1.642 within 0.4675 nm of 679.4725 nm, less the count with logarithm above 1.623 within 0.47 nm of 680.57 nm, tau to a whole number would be -3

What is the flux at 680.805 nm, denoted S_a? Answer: 41.38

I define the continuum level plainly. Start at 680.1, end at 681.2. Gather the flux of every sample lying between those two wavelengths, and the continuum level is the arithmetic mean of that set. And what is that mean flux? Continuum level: 43.0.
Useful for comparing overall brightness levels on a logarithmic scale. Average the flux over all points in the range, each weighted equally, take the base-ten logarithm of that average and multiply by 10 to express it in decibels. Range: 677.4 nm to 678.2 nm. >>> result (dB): 16.4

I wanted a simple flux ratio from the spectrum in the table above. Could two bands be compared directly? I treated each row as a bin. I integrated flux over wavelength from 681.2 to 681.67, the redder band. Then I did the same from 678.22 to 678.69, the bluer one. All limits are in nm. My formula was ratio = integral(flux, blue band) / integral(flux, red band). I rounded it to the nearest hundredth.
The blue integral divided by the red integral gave 1.00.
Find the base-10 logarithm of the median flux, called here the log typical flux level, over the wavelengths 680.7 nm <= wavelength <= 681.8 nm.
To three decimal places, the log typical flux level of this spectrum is 1.630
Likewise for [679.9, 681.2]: 1.635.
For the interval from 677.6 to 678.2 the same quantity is 1.632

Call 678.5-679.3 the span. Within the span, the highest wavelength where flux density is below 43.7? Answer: 679.239 nm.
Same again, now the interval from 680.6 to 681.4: 681.276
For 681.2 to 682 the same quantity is 681.903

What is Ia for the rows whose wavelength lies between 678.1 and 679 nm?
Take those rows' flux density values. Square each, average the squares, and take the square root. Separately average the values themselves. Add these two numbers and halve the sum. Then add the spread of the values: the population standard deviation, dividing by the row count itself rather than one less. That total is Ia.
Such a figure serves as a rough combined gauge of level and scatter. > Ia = 43.2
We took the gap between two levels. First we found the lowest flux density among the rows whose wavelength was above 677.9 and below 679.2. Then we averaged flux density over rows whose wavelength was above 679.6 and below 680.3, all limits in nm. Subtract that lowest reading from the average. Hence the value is 1.8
